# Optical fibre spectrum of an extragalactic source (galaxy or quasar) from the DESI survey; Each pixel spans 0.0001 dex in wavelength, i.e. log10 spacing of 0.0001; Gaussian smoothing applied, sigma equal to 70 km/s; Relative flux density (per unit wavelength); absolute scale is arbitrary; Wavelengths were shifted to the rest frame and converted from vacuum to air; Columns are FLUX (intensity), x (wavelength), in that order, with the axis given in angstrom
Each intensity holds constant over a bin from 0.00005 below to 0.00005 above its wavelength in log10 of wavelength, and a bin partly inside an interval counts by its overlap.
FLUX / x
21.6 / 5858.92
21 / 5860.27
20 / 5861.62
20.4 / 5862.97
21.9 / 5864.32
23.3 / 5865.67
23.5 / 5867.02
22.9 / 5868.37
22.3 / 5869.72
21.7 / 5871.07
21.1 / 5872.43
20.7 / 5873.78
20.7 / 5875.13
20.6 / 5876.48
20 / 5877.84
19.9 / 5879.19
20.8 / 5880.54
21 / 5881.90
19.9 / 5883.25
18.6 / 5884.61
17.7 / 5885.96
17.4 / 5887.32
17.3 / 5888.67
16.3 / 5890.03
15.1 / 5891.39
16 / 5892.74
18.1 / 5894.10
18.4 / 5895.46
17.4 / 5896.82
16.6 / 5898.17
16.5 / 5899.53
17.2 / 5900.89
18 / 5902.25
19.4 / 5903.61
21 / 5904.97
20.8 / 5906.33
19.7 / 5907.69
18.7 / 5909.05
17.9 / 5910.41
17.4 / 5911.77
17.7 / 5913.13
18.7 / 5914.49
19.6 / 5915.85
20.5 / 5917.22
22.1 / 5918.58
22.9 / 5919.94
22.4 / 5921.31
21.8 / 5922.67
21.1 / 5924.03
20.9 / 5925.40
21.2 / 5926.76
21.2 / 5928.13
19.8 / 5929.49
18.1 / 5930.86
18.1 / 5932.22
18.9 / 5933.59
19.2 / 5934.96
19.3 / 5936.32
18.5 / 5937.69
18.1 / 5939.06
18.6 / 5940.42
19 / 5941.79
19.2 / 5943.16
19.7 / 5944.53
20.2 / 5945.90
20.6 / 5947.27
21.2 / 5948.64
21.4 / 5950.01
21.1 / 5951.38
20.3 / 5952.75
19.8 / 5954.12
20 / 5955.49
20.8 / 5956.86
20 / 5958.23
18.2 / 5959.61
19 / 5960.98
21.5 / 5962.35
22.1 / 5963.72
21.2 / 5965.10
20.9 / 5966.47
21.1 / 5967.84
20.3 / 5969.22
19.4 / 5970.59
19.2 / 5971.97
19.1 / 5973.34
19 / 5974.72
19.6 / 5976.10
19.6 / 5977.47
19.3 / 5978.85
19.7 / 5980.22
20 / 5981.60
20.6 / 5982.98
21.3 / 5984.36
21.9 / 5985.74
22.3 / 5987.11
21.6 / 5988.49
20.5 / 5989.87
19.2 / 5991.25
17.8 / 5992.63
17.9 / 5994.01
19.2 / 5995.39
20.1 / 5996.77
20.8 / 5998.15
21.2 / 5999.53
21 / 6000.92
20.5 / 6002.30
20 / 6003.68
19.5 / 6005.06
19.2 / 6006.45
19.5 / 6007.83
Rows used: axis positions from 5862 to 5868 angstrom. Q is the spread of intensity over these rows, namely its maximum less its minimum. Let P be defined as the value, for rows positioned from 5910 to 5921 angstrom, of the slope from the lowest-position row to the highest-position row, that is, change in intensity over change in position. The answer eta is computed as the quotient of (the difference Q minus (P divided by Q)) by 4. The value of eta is 0.73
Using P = 0.52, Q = 3.1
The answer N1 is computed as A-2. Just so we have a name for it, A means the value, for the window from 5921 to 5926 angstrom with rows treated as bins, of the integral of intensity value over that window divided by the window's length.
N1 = 19.5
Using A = 22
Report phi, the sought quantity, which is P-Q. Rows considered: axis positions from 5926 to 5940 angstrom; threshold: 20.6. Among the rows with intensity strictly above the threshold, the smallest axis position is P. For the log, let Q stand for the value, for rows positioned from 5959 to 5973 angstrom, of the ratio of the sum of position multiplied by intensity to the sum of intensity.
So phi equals -39.0 angstrom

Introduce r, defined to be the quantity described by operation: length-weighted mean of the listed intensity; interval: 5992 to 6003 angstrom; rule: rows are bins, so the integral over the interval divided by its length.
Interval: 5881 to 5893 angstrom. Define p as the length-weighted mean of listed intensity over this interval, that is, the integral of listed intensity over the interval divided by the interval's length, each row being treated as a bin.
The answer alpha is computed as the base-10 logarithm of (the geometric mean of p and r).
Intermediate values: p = 17.81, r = 19.8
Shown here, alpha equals 1.27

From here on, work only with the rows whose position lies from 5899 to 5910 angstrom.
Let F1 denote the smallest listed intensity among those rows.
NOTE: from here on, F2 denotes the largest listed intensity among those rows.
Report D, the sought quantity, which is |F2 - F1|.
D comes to 4.5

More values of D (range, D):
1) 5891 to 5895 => 3.0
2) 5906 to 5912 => 3.4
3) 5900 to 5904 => 2.2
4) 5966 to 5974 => 2.0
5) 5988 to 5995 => 3.8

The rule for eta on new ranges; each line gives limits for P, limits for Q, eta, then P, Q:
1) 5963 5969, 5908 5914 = 0.37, -0.24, 1.3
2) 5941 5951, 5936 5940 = 0.24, 0.29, 1.2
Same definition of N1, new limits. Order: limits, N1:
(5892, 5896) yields 15.4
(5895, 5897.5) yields 15.9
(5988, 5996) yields 17.3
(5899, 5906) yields 16.6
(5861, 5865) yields 18.8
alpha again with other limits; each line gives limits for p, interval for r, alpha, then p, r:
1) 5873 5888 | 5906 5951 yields 1.30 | 19.77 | 19.8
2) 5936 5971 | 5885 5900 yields 1.27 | 20.07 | 17.0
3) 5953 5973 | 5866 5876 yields 1.32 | 20.24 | 21.9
